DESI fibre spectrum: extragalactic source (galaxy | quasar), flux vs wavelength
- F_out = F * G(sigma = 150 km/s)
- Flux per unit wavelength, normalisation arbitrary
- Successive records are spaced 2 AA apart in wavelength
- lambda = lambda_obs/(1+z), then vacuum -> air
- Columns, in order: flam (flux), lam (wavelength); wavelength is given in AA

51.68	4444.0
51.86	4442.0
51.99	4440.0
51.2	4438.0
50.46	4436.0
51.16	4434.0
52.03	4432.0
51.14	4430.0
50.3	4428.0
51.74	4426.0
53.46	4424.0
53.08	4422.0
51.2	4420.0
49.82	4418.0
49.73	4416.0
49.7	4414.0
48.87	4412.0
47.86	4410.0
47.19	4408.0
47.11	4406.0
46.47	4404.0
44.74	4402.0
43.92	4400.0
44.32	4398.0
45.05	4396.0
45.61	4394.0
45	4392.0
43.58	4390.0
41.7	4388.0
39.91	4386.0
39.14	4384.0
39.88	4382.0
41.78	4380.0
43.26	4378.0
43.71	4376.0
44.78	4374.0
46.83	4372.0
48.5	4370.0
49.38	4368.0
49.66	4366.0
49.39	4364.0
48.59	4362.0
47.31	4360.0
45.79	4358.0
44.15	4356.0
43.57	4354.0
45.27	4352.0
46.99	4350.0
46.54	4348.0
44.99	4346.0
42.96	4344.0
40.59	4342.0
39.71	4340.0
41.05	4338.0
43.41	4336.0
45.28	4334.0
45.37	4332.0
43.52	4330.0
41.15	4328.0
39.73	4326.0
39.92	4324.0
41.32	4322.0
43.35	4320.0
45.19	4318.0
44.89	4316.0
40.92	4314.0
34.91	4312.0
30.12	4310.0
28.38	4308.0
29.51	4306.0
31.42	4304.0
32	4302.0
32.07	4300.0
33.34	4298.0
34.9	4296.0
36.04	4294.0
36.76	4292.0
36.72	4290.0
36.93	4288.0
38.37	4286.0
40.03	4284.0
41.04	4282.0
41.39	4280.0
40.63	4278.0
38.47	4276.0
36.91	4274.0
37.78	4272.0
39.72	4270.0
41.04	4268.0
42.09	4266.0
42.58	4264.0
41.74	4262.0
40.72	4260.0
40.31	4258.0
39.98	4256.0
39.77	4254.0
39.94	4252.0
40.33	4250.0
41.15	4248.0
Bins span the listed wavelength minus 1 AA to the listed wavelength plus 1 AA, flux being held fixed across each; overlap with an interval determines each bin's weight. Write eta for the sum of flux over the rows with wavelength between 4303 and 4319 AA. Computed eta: 285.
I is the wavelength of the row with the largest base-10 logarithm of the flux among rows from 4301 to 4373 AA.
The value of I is 4366.0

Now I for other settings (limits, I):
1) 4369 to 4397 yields 4370.0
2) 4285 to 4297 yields 4286.0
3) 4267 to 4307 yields 4280.0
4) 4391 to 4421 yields 4420.0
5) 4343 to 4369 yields 4366.0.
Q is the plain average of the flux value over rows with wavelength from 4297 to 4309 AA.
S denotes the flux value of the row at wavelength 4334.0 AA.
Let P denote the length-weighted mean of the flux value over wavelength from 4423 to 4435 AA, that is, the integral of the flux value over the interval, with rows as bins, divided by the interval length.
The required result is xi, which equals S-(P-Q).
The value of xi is 25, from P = 51.6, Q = 31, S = 45.28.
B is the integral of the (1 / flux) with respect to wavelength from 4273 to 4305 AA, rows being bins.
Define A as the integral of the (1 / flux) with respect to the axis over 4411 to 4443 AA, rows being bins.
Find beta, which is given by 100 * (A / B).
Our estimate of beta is 71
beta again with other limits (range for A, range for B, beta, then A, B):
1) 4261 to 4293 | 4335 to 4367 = 114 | 0.81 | 0.71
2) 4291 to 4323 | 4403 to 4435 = 142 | 0.91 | 0.64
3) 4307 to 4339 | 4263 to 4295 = 98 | 0.80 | 0.82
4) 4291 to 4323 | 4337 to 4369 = 128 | 0.91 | 0.71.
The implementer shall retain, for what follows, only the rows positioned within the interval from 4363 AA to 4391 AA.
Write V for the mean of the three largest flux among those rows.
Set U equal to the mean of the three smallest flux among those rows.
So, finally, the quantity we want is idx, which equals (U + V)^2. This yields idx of 7942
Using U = 39.6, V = 49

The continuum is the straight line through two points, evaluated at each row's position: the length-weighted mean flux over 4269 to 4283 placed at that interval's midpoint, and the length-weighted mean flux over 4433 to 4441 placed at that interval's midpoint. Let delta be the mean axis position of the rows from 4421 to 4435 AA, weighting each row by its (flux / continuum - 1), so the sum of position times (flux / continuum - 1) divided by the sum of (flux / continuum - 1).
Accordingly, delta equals 4425.1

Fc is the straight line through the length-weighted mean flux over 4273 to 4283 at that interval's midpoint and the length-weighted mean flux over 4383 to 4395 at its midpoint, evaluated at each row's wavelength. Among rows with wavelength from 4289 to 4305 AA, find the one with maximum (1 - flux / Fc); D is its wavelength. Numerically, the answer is 4304.0 AA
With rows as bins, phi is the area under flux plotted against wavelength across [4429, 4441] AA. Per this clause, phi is 616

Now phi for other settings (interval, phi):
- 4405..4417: 581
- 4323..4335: 510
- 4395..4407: 543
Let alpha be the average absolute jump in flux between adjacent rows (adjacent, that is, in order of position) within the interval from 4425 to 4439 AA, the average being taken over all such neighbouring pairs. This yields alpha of 0.91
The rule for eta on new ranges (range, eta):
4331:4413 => 1839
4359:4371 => 293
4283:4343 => 1147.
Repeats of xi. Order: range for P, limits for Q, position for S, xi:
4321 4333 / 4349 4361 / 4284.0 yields 44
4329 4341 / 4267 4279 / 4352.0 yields 41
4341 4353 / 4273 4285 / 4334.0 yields 40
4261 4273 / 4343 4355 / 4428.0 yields 55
